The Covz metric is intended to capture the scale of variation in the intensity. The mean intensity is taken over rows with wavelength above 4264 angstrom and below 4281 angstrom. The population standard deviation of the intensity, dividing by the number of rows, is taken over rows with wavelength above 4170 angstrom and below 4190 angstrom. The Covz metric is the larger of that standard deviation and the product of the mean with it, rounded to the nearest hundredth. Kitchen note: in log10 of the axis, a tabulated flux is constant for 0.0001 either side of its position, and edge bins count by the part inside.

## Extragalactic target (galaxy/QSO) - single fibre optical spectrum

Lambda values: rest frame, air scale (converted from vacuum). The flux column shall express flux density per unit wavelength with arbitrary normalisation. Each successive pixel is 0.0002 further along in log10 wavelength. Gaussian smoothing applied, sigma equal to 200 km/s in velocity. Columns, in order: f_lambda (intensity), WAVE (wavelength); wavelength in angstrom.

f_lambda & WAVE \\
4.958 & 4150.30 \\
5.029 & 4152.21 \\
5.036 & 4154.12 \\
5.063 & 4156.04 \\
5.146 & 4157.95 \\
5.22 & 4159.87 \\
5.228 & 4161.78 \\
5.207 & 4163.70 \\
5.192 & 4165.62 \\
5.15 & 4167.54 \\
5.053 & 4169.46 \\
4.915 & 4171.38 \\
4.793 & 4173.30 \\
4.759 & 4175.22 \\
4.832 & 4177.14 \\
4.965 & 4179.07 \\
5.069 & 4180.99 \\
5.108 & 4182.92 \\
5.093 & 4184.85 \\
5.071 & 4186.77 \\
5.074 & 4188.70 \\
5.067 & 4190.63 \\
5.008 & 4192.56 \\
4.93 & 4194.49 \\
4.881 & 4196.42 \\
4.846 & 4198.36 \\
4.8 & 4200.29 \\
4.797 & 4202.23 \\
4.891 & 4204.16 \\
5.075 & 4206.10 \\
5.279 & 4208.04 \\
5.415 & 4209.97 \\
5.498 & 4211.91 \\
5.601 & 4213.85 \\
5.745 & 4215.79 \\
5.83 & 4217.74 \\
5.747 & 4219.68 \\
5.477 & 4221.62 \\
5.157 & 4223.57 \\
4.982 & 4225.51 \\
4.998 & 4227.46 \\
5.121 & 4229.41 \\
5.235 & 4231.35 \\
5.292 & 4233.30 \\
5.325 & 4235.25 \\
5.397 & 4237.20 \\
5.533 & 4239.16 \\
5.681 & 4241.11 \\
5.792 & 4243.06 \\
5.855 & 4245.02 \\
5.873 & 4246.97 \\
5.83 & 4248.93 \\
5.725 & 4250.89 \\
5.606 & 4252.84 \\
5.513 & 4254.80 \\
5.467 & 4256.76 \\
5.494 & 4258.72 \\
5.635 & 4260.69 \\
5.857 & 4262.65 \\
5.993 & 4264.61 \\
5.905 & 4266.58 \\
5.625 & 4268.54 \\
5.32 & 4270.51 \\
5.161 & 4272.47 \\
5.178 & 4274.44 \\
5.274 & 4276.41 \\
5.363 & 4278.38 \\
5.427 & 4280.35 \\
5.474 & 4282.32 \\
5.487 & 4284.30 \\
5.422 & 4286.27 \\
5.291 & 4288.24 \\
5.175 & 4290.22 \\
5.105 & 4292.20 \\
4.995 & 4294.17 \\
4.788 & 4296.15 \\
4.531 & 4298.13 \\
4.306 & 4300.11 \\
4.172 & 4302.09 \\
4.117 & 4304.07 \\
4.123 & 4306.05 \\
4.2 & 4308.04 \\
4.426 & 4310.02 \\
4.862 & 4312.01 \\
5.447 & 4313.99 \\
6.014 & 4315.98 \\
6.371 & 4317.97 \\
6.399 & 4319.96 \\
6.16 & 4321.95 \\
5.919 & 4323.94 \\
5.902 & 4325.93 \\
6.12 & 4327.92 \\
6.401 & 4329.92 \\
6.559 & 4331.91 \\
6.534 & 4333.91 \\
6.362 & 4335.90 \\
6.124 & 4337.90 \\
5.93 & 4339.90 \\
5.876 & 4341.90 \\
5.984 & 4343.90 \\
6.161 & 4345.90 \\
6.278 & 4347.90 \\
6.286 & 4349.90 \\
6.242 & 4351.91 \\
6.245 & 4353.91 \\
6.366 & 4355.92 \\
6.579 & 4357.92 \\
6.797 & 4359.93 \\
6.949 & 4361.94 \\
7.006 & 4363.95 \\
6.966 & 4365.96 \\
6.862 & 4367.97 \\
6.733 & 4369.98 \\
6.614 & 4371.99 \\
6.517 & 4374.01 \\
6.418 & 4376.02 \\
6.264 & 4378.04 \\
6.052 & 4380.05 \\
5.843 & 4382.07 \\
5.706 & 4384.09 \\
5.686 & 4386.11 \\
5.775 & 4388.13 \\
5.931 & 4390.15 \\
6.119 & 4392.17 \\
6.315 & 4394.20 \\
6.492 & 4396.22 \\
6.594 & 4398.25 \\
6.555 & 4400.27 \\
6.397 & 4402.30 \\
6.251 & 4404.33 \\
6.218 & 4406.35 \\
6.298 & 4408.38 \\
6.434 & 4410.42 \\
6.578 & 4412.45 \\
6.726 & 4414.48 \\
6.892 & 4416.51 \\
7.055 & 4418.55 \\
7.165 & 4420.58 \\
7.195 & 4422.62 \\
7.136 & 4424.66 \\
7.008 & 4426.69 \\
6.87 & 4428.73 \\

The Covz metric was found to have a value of 0.70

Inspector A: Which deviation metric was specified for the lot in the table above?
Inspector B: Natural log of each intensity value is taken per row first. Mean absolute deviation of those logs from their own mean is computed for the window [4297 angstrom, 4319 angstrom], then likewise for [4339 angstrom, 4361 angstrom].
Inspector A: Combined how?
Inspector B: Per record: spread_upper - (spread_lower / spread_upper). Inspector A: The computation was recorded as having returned -4.20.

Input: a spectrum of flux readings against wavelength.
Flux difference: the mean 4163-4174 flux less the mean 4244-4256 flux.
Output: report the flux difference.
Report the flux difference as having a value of -0.68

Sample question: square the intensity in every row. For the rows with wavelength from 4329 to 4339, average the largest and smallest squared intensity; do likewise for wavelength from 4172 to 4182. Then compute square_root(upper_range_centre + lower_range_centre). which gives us 8.03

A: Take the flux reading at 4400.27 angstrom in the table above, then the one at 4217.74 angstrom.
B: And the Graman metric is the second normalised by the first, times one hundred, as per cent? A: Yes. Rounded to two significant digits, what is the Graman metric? 89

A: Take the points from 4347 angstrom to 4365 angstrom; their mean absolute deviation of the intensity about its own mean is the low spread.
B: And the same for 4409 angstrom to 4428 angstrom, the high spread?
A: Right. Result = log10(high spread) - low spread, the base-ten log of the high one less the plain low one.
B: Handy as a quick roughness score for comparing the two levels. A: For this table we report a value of -0.92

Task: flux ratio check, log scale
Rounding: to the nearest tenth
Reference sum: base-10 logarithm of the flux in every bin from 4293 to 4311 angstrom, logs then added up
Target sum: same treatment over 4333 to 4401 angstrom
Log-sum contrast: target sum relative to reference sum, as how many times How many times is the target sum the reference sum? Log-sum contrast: 4.7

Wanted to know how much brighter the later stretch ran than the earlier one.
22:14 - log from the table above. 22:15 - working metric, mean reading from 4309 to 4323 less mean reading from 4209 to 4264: 0.14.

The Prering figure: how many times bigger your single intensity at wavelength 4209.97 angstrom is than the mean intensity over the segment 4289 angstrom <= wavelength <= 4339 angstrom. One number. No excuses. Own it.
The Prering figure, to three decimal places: 1.002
